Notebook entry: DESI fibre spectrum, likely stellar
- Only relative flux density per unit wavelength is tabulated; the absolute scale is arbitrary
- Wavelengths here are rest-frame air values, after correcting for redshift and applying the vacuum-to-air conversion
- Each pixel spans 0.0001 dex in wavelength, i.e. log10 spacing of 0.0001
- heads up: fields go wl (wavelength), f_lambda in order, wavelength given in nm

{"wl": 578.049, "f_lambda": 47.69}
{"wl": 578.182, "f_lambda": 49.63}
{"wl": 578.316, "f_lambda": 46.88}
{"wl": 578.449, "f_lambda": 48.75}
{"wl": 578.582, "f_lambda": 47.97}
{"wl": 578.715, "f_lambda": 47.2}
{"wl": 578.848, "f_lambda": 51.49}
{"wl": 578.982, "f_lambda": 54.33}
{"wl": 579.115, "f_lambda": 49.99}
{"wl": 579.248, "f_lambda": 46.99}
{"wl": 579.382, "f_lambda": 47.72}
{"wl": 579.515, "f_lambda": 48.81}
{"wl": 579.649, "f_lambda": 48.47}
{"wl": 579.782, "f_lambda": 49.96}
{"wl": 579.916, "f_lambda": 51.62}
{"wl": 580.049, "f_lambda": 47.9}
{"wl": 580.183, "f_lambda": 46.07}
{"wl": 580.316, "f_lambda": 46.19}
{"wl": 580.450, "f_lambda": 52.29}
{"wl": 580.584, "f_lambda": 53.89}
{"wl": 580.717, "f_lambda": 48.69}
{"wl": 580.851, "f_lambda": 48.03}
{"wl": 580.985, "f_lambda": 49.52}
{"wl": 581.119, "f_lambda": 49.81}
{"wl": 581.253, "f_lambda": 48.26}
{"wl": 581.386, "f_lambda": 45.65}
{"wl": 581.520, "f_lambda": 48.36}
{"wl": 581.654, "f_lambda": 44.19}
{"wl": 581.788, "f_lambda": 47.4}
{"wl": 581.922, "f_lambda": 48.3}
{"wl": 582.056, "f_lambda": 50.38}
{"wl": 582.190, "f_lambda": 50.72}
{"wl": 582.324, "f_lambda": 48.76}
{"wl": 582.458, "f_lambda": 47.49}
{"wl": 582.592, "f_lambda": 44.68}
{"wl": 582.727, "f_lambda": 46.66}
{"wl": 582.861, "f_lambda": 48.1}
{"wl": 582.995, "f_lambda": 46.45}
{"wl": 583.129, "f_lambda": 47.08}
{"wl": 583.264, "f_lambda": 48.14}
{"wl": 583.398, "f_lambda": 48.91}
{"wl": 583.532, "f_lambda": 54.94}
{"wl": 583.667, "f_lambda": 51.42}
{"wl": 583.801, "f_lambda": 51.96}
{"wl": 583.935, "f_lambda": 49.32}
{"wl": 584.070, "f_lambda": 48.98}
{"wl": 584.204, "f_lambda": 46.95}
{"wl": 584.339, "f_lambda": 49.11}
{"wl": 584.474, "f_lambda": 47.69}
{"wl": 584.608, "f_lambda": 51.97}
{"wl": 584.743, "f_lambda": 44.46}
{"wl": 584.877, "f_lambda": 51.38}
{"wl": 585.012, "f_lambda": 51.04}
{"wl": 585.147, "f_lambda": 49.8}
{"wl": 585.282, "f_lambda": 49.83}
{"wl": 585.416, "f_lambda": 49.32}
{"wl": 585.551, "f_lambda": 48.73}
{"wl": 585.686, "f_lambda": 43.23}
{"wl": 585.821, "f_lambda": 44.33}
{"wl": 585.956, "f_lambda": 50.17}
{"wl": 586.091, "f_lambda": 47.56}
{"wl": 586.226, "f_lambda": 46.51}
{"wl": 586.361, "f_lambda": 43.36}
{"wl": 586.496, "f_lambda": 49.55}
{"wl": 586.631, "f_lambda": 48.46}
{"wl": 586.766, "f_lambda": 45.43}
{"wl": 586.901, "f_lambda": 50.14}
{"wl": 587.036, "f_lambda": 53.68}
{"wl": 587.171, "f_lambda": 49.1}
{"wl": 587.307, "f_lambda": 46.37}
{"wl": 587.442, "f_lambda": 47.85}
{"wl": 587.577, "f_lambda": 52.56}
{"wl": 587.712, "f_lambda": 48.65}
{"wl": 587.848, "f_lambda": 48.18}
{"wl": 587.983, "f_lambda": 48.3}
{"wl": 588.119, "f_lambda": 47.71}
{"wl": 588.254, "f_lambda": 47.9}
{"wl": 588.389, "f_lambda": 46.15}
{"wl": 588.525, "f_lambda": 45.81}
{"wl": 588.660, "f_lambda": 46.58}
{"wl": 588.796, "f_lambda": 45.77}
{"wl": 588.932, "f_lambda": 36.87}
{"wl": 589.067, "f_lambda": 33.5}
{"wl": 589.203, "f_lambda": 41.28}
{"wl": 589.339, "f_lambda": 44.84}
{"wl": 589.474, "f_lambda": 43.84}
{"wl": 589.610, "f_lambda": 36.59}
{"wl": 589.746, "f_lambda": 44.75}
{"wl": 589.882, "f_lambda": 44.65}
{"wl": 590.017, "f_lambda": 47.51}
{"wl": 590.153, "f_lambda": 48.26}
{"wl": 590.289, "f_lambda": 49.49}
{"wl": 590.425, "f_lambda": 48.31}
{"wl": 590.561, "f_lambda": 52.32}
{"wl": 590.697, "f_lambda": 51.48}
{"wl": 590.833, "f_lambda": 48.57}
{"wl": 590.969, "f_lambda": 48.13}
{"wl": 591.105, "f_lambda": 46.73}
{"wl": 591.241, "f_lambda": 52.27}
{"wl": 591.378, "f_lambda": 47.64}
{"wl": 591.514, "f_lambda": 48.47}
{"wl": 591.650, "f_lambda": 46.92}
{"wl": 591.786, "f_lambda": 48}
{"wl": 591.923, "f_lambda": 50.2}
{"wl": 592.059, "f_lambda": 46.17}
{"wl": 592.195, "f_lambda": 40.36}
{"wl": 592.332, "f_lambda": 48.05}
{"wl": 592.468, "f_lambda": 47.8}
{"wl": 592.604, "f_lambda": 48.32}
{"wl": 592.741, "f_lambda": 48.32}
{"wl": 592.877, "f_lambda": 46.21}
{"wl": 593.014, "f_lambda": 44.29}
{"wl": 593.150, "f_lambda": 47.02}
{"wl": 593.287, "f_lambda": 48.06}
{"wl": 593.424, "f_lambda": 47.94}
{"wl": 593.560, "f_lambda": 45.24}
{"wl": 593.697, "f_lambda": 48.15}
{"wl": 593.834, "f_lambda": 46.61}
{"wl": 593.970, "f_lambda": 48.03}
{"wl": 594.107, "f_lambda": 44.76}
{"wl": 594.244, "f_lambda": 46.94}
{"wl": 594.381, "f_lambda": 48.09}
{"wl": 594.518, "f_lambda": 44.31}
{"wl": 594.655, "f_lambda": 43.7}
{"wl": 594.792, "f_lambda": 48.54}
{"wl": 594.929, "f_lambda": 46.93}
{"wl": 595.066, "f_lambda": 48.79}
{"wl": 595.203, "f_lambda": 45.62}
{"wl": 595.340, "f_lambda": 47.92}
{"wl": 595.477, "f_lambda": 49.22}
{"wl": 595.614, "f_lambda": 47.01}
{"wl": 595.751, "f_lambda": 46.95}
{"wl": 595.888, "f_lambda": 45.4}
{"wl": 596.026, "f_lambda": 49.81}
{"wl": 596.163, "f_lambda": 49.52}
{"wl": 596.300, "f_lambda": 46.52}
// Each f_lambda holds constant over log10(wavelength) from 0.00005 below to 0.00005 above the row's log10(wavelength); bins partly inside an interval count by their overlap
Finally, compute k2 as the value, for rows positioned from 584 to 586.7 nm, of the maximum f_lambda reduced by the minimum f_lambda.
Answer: 8.7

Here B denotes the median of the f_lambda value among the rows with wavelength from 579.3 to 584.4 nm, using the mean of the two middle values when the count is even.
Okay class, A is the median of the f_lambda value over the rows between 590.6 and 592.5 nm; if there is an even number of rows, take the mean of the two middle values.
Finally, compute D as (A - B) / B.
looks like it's -0.008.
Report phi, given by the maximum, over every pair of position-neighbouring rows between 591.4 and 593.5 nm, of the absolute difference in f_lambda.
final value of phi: 7.7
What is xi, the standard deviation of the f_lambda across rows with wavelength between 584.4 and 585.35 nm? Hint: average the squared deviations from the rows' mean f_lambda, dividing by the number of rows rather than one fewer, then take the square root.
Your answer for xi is 2.4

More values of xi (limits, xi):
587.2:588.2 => 1.8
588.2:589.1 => 5.2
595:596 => 1.4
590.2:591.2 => 1.8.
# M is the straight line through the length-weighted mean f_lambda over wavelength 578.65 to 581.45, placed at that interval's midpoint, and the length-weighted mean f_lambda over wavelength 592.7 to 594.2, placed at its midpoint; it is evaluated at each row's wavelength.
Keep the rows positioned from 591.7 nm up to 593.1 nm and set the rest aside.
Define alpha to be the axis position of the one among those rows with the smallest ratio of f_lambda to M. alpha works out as 592.195 nm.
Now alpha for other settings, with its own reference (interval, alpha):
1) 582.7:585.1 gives 584.743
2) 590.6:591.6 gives 591.105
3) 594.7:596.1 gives 595.888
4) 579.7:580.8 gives 580.183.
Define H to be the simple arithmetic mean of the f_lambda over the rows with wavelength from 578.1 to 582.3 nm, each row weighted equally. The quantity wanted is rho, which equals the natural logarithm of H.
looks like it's 3.89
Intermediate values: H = 48.9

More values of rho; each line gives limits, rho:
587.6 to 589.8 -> 3.79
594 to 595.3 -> 3.84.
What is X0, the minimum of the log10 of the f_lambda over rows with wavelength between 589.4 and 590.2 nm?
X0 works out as 1.56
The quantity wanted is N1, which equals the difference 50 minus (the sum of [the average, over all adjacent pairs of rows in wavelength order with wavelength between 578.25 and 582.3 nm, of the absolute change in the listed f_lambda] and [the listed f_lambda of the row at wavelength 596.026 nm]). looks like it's -1.9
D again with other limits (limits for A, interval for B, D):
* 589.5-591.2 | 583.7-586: -0.023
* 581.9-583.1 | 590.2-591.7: -0.008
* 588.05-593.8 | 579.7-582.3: -0.016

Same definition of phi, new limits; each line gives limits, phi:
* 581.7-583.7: 6.0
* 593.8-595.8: 4.8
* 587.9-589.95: 8.9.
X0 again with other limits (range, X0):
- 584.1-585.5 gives 1.65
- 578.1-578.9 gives 1.67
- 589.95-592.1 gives 1.66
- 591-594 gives 1.61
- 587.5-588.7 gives 1.66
